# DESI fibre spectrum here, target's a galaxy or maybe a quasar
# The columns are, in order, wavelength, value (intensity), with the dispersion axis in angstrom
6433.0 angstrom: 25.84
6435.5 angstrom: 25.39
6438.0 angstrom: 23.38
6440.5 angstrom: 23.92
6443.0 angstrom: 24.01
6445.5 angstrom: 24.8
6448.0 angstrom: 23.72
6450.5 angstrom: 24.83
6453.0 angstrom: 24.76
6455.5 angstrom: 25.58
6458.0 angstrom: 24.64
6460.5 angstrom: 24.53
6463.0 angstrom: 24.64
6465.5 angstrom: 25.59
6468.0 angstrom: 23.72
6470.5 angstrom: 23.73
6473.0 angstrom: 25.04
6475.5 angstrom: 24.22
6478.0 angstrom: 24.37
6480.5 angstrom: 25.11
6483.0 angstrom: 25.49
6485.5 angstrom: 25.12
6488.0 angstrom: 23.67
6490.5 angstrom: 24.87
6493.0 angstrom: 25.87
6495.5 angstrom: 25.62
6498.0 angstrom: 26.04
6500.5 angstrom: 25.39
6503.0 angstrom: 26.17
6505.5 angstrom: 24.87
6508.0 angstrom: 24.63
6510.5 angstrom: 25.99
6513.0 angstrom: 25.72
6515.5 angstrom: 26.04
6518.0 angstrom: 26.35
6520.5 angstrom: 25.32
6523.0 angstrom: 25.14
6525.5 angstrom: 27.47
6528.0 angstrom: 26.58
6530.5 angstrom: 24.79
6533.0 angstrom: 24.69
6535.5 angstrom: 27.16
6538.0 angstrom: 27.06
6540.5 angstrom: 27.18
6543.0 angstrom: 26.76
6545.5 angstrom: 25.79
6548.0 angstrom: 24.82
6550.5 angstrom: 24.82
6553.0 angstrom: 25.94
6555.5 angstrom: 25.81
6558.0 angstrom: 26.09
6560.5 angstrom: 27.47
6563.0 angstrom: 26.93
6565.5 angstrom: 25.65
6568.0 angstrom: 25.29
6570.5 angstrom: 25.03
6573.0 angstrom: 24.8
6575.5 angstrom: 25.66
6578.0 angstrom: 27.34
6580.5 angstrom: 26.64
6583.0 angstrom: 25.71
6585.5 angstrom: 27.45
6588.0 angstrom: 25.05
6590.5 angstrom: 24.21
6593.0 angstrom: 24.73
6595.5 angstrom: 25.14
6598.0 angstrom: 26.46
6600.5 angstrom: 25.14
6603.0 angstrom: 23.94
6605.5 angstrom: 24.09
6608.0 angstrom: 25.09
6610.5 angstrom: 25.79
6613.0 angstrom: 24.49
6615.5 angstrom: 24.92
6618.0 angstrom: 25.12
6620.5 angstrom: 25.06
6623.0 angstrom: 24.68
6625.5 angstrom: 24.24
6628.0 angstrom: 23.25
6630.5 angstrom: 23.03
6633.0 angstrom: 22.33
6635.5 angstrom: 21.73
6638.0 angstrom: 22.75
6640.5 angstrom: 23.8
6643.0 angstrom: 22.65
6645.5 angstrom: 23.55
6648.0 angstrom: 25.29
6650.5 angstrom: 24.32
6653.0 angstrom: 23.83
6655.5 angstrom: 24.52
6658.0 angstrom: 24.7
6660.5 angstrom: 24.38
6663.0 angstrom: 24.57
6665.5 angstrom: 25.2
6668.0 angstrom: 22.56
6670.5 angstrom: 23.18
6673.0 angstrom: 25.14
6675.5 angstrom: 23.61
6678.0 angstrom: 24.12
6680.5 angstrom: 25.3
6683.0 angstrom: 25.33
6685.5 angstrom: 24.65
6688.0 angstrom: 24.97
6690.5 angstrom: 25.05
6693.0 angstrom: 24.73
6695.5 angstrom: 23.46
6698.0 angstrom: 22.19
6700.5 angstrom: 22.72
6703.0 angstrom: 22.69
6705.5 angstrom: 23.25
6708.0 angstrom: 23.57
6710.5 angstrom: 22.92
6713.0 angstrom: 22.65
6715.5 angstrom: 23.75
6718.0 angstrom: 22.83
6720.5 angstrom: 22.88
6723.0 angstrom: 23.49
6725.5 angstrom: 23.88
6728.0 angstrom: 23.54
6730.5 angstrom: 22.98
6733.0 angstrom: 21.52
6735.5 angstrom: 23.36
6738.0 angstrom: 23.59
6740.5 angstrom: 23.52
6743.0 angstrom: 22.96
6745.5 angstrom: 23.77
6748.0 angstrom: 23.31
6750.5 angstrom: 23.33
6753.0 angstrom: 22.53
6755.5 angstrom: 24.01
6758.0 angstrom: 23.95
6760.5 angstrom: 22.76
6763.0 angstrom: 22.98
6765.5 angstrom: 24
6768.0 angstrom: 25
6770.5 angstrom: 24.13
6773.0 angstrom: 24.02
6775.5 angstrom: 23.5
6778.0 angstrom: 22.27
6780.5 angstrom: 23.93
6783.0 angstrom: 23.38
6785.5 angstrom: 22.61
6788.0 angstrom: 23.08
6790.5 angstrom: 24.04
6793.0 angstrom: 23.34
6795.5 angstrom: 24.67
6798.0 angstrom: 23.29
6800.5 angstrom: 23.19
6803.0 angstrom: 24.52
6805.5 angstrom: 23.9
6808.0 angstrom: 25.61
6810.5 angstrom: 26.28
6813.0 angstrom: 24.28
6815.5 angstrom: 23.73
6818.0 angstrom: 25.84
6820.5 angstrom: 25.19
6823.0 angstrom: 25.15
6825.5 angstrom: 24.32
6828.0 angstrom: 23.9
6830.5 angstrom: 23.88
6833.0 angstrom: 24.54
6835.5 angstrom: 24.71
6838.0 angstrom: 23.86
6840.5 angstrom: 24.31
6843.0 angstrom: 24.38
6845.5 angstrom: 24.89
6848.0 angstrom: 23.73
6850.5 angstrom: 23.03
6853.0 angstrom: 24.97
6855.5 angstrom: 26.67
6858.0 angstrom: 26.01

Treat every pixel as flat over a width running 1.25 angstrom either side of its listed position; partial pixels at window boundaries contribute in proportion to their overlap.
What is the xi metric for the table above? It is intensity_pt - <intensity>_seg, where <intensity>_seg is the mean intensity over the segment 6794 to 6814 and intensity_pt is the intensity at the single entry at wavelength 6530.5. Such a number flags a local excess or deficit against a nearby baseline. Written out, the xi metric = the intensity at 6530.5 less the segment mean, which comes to 0.3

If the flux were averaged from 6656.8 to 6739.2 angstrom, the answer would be 23.7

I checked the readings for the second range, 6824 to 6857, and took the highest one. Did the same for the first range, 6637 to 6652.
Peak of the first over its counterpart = 0.95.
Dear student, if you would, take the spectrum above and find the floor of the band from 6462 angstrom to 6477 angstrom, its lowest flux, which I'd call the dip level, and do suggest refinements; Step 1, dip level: 23.72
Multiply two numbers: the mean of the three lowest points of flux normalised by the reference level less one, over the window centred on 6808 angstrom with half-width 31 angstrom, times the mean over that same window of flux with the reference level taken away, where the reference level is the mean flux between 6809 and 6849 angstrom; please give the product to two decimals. 0.03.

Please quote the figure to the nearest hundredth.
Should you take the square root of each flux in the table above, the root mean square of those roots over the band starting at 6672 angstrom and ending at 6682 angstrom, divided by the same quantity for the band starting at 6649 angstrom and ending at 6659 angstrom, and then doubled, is 2.01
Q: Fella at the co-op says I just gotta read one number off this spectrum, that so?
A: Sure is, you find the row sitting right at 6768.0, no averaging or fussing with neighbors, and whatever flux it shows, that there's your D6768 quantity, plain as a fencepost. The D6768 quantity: 25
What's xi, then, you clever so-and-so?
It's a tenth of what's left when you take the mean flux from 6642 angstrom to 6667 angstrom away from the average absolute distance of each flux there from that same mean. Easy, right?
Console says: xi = -2.373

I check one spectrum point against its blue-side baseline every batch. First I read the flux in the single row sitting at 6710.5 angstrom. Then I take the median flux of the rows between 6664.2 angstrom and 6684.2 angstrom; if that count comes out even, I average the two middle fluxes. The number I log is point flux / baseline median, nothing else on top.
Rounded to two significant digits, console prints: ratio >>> 0.93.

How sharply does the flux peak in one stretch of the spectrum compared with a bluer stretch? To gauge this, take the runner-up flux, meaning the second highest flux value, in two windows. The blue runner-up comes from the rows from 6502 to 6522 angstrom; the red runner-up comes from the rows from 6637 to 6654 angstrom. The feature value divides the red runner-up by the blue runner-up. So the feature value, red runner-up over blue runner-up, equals 0.93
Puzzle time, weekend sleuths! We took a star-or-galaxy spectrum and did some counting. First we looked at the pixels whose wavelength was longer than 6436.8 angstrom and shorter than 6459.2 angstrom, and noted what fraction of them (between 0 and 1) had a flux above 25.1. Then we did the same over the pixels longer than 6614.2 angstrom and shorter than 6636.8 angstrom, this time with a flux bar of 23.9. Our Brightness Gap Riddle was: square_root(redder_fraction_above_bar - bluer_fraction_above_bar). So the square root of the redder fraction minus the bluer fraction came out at 0.7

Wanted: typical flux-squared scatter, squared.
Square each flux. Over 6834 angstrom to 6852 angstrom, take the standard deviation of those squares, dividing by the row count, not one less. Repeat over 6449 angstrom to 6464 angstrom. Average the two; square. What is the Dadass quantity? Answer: 526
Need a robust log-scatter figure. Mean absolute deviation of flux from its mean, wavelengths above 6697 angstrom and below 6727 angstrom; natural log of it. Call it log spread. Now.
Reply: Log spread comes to -0.84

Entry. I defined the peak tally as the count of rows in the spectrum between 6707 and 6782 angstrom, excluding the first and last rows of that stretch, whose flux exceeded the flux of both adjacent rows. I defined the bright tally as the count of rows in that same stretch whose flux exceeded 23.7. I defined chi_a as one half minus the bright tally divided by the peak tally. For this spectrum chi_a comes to -0.9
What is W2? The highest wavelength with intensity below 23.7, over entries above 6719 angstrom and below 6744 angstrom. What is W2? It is 6743.0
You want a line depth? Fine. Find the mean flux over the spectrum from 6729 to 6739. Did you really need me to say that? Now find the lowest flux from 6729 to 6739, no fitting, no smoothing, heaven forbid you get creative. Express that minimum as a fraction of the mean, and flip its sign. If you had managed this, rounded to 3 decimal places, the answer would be -0.941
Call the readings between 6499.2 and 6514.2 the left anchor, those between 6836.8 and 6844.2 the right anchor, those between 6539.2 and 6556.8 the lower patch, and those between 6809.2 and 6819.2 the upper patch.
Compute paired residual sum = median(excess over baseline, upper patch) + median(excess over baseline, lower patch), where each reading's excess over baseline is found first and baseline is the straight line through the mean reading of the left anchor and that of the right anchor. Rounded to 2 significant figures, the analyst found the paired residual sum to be 1.3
